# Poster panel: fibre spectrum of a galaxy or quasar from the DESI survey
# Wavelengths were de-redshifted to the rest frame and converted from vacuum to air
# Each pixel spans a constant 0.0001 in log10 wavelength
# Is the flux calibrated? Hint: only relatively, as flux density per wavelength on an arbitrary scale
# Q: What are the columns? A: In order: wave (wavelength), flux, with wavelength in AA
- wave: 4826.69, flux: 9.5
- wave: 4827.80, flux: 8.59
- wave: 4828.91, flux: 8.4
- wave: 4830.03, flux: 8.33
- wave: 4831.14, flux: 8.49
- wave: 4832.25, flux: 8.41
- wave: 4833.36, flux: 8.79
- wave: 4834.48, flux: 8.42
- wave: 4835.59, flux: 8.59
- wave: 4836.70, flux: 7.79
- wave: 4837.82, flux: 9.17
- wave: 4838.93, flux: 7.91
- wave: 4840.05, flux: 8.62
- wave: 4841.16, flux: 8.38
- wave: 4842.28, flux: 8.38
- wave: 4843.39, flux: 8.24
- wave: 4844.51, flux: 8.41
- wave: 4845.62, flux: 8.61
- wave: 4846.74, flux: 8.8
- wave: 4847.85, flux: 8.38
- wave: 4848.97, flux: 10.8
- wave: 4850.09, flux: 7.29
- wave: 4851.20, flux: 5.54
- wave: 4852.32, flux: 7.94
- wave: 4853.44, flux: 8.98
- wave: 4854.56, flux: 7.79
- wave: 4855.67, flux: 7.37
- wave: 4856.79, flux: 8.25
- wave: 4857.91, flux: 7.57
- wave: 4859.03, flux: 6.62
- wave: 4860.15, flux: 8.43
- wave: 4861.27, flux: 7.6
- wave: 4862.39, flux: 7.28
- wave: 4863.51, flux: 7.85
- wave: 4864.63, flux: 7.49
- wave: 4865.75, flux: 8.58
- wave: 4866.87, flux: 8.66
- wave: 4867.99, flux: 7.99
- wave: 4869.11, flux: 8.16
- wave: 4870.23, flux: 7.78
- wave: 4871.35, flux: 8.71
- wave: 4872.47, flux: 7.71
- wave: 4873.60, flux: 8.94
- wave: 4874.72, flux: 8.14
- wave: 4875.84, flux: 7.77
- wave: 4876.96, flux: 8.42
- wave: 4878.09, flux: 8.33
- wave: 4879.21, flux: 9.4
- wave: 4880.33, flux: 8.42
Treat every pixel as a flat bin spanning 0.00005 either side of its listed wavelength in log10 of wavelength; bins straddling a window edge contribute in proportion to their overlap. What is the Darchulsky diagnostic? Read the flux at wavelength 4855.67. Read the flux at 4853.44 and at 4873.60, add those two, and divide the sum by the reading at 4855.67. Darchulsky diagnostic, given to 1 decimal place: 2.4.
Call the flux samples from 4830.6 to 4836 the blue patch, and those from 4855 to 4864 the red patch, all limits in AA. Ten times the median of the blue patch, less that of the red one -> 77.3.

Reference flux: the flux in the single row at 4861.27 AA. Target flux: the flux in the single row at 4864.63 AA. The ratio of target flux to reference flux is 0.99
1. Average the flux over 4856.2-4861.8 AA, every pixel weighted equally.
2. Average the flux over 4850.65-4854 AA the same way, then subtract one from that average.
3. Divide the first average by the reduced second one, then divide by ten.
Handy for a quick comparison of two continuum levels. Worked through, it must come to 0.119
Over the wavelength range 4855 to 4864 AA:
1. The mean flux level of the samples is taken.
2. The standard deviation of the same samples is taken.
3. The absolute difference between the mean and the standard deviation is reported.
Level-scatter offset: 7.1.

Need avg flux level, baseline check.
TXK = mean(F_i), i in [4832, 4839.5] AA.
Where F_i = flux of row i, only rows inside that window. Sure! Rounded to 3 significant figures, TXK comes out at 8.44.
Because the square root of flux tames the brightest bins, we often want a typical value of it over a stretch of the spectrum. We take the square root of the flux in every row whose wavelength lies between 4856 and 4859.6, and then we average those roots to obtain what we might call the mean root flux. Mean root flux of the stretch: 2.73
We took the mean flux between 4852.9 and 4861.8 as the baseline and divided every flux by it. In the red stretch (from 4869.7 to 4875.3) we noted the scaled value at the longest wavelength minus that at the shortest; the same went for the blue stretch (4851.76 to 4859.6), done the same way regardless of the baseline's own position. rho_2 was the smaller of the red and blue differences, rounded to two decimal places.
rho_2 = -0.17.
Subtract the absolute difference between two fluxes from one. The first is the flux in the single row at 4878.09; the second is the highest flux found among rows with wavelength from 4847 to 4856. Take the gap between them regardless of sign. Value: -1.5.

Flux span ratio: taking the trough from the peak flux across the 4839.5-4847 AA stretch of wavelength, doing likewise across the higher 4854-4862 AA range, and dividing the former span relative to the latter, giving 0.31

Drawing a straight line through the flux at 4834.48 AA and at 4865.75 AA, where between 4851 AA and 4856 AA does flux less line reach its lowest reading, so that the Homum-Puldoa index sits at 4851.20 AA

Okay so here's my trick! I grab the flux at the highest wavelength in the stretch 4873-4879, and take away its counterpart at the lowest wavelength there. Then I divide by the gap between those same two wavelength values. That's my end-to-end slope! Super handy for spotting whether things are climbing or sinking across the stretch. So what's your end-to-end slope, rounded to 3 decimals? -0.136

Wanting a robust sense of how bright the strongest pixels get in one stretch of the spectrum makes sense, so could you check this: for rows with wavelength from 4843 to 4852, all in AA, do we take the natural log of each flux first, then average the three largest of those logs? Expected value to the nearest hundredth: 2.24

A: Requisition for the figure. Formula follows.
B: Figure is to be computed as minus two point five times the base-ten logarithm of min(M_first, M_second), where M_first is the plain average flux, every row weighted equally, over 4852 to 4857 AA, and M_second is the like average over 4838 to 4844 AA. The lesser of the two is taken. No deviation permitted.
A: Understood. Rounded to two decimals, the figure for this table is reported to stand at -2.27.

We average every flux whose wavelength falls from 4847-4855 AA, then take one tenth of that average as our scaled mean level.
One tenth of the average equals 0.81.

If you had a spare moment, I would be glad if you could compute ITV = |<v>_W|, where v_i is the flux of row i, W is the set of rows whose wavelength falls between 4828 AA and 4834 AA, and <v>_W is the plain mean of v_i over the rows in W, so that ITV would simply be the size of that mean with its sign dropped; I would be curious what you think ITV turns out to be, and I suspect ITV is 8.48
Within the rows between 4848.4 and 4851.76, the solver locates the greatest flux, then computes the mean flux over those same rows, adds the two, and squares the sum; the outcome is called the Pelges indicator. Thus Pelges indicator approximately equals 349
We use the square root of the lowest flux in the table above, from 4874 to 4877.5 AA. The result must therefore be 2.79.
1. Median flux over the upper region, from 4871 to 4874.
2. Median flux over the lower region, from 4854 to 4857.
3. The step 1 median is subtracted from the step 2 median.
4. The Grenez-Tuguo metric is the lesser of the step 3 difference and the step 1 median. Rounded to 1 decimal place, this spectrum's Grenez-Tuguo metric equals -0.9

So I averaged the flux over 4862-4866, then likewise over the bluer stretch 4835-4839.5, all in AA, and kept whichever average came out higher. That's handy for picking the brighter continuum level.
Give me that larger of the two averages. 8.36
